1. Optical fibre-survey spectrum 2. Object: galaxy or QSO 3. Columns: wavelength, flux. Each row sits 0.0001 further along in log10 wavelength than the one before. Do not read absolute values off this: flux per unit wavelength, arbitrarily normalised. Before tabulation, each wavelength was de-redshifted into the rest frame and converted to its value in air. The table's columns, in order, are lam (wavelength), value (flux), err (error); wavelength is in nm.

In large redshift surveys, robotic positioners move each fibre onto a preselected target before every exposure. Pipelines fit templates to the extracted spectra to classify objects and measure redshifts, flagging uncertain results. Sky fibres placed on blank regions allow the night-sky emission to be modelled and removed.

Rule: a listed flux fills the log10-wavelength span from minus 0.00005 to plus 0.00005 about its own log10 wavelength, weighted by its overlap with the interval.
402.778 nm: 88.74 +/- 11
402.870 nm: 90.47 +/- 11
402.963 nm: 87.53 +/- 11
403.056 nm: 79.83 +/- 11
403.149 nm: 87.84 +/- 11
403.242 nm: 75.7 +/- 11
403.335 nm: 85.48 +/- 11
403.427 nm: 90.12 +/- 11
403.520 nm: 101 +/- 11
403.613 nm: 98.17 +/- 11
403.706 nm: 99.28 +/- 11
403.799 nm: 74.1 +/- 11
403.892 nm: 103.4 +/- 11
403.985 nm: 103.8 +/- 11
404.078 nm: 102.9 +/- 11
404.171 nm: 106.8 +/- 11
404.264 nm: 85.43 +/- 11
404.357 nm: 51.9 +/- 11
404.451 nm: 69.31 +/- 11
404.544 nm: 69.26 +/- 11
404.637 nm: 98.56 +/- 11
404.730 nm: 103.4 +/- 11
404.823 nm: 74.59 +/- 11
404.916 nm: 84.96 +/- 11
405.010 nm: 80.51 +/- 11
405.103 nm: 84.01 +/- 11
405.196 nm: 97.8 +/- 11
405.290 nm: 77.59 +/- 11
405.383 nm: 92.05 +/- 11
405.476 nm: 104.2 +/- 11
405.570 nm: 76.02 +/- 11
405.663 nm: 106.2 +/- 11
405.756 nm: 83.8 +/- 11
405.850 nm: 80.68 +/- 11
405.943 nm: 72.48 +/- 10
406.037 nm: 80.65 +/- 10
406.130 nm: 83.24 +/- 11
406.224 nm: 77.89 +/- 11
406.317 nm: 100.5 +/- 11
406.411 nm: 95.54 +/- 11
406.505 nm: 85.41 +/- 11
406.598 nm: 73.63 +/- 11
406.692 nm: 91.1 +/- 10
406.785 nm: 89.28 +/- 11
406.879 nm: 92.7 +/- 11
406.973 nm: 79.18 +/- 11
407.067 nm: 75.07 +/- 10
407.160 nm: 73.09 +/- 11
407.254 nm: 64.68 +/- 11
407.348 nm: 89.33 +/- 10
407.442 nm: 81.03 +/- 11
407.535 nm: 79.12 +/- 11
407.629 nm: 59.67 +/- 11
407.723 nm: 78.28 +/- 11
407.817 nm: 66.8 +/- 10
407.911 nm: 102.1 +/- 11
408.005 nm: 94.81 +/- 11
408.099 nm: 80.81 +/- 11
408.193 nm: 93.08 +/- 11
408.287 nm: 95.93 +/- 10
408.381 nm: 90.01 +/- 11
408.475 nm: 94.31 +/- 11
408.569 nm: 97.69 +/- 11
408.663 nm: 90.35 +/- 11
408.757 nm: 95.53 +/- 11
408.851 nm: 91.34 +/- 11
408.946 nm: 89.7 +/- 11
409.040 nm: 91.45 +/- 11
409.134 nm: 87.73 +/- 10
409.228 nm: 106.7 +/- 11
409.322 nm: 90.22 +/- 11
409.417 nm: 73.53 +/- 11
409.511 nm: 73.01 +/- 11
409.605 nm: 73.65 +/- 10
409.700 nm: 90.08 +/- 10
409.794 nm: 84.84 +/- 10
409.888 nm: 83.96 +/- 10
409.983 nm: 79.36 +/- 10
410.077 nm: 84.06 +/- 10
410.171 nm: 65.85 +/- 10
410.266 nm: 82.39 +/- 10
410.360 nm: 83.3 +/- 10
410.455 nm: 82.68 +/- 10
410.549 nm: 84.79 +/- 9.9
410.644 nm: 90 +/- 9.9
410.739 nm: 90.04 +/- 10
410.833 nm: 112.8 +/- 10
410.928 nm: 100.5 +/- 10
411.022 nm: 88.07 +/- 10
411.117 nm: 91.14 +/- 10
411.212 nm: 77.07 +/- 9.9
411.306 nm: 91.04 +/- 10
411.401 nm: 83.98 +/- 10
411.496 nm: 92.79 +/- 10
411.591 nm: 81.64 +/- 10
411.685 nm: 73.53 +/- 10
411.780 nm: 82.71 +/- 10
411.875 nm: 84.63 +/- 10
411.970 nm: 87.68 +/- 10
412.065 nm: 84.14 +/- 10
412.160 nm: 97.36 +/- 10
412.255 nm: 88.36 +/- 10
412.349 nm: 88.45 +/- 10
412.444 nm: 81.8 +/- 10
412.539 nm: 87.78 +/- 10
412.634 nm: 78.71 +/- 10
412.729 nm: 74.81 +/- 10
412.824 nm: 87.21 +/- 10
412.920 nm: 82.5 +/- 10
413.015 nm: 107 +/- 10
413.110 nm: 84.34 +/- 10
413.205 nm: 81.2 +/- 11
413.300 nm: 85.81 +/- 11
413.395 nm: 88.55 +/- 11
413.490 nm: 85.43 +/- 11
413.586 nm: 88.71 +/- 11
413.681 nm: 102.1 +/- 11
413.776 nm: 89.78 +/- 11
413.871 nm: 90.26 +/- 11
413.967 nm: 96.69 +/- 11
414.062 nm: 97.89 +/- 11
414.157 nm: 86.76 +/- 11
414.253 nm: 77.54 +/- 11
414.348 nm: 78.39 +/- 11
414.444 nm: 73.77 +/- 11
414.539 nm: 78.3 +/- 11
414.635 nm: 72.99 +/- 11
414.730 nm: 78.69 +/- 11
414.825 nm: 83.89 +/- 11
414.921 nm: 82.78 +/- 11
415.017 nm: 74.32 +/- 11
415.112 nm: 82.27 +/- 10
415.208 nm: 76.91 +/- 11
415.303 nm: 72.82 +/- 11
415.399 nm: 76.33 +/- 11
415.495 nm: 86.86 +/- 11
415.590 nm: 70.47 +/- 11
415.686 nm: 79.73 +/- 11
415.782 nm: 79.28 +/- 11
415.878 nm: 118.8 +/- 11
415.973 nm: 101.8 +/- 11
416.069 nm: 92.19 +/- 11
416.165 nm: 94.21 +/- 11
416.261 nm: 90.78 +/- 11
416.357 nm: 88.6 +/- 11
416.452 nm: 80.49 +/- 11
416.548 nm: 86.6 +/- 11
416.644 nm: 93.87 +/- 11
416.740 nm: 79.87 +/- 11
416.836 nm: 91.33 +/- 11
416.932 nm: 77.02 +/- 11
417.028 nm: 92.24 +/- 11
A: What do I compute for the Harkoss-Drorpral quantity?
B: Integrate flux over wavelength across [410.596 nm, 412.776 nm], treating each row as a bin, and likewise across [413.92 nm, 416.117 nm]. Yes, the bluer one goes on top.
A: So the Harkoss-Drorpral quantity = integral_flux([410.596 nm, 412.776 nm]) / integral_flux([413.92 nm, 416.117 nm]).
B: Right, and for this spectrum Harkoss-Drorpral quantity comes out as 1.04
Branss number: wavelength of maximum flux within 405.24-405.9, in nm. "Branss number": 405.663 nm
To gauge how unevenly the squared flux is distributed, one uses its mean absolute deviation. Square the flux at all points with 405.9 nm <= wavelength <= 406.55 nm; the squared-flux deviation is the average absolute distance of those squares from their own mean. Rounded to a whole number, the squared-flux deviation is 1308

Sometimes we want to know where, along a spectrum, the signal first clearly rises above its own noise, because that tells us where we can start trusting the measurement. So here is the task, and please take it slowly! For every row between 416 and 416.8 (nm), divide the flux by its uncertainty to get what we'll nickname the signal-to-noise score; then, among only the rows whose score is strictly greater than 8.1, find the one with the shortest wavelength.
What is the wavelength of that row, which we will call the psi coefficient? 416.069 nm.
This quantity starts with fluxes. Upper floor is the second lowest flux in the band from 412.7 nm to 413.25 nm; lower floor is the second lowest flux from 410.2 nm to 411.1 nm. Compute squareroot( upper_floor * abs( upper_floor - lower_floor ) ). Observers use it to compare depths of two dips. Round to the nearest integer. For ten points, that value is 11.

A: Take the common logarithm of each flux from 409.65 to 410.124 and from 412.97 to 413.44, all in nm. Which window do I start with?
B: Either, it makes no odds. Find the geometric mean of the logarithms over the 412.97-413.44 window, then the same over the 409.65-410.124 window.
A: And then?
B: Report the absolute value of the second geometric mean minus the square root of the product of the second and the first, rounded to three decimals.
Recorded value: 0.011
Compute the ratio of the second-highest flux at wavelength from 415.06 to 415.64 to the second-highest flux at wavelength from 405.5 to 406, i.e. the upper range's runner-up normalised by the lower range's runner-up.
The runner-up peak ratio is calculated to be 0.98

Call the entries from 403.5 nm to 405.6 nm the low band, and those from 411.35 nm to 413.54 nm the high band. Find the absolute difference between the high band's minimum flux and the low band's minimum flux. 22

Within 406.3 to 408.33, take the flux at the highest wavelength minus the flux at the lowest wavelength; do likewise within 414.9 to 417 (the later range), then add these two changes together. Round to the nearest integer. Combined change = -10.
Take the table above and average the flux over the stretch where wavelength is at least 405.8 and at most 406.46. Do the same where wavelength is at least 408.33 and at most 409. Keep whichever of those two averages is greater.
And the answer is 92.7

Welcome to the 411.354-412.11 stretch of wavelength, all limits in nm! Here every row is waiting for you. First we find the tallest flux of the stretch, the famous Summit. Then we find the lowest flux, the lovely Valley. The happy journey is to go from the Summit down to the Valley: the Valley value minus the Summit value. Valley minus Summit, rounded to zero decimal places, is -19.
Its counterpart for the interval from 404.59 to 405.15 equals -29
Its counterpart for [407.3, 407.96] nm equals -42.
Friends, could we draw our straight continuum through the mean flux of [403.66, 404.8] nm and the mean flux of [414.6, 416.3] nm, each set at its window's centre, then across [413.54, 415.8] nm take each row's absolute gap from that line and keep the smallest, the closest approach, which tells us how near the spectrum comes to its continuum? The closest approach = 0.6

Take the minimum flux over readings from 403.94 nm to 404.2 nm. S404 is 102.9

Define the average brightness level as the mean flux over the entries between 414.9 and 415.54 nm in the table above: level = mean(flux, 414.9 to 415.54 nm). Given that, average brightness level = 79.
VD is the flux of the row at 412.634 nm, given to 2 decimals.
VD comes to 78.71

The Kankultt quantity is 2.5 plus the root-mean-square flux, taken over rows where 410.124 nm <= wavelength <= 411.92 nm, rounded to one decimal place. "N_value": 89.3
